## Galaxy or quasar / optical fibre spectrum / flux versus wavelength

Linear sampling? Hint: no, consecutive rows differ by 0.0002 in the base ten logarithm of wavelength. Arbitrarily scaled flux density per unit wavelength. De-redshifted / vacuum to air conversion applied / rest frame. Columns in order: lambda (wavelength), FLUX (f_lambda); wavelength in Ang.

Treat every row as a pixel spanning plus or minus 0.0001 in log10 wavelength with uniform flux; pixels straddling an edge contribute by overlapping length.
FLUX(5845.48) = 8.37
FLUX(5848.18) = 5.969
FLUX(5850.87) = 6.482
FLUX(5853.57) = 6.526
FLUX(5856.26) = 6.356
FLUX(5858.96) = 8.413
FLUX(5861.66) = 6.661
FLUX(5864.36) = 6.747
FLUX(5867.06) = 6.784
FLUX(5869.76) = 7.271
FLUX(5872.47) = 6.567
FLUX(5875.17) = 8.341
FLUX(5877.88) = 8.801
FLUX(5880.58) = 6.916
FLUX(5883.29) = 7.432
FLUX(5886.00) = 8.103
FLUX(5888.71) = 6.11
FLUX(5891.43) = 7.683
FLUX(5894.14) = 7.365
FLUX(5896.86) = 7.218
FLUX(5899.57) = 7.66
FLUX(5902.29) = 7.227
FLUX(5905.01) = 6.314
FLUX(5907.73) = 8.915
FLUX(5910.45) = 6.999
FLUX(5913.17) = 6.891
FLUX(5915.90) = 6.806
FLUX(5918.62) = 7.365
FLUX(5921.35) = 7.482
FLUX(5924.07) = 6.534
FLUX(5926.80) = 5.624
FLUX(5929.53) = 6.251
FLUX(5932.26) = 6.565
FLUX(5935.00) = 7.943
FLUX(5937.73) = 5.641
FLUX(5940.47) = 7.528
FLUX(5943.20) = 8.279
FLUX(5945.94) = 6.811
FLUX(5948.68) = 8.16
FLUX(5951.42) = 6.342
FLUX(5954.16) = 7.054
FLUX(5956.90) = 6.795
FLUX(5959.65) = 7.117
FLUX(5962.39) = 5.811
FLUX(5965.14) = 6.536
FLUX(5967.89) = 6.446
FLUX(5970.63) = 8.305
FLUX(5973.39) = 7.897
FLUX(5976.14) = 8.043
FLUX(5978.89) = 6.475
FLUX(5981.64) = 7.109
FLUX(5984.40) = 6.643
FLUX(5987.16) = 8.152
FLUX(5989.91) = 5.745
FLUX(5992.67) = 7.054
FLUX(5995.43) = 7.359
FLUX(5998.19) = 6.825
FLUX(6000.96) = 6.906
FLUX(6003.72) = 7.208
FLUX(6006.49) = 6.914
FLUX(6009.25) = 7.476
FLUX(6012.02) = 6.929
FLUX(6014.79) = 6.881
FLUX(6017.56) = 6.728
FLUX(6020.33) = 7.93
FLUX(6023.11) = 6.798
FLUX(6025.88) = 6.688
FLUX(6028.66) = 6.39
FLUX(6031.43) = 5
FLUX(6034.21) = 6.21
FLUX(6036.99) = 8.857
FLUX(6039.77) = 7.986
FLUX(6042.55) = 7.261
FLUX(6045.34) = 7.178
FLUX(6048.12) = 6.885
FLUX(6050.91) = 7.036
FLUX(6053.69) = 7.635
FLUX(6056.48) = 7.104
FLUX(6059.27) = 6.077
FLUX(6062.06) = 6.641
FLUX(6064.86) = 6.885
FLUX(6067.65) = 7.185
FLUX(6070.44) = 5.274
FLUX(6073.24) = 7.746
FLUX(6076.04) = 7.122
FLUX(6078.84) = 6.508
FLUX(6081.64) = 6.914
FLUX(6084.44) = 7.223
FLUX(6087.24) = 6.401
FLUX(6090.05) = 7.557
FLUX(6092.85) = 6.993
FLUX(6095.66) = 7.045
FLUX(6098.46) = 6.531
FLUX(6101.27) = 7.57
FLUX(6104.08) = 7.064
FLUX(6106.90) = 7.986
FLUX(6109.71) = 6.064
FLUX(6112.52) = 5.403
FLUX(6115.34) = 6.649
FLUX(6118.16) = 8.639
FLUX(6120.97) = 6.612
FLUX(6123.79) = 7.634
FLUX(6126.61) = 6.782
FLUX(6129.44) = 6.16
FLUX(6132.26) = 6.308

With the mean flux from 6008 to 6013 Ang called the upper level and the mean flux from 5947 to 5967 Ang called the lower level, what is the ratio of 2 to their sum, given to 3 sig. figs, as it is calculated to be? 0.143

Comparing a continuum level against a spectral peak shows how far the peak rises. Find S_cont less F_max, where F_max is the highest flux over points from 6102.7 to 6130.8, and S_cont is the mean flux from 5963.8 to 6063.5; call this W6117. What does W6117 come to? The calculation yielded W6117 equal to -1.6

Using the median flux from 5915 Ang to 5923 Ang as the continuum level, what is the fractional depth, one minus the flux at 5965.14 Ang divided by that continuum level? 0.113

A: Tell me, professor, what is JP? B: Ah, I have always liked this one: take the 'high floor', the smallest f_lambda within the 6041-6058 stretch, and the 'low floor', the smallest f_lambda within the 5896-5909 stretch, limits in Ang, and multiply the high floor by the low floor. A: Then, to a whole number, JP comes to 43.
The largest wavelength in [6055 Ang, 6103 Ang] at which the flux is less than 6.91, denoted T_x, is 6098.46 Ang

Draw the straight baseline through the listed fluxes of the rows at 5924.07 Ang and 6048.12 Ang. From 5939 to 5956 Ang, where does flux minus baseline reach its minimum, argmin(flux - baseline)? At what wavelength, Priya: 5951.42 Ang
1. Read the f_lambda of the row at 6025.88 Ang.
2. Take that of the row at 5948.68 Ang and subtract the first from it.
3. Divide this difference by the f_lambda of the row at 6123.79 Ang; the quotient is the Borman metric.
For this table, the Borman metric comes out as 0.19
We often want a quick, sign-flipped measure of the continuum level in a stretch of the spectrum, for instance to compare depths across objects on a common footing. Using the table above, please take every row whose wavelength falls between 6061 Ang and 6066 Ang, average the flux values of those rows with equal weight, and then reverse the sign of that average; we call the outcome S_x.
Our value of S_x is -6.8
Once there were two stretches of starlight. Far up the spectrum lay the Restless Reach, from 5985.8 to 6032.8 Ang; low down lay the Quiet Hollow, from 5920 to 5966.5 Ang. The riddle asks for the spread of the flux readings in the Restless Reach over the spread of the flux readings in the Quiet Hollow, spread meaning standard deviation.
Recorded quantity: 0.89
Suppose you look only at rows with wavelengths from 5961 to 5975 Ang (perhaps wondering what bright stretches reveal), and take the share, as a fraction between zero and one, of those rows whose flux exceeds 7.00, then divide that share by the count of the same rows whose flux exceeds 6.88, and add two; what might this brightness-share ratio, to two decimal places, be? 2.20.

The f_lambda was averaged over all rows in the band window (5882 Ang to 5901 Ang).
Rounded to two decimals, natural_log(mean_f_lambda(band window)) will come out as 2.00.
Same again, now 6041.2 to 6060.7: 1.95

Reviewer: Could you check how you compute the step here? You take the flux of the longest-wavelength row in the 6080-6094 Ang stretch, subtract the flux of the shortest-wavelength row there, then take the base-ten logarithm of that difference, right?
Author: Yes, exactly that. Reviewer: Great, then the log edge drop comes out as -1.1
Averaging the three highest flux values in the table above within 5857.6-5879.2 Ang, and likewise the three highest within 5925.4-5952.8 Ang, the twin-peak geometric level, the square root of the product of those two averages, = 8.32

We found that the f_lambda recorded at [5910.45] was 6.999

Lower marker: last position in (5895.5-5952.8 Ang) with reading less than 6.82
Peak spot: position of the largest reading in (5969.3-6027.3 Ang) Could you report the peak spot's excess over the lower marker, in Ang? 19.2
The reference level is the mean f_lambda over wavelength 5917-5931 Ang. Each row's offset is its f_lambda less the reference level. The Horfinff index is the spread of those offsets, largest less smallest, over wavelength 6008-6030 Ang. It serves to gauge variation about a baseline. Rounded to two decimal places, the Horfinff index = 1.54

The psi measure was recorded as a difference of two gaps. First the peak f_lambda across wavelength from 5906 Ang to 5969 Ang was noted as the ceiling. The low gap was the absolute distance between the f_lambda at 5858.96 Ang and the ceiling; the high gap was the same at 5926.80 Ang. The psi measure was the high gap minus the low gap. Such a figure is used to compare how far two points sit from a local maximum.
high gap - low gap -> 2.8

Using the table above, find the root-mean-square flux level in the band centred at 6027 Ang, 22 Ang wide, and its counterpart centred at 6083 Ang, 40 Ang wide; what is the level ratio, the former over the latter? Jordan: 0.99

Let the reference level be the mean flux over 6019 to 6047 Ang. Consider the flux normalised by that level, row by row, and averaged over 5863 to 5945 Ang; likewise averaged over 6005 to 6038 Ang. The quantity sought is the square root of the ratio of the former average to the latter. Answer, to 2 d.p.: 1.02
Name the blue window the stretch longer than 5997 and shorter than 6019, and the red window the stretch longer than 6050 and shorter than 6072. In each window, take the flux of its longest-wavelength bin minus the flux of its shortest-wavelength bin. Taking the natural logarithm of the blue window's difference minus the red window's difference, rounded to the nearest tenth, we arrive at 0.5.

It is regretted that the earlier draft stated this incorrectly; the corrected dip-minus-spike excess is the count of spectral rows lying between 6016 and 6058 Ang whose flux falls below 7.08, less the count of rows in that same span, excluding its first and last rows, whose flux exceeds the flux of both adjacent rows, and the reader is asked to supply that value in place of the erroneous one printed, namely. 5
